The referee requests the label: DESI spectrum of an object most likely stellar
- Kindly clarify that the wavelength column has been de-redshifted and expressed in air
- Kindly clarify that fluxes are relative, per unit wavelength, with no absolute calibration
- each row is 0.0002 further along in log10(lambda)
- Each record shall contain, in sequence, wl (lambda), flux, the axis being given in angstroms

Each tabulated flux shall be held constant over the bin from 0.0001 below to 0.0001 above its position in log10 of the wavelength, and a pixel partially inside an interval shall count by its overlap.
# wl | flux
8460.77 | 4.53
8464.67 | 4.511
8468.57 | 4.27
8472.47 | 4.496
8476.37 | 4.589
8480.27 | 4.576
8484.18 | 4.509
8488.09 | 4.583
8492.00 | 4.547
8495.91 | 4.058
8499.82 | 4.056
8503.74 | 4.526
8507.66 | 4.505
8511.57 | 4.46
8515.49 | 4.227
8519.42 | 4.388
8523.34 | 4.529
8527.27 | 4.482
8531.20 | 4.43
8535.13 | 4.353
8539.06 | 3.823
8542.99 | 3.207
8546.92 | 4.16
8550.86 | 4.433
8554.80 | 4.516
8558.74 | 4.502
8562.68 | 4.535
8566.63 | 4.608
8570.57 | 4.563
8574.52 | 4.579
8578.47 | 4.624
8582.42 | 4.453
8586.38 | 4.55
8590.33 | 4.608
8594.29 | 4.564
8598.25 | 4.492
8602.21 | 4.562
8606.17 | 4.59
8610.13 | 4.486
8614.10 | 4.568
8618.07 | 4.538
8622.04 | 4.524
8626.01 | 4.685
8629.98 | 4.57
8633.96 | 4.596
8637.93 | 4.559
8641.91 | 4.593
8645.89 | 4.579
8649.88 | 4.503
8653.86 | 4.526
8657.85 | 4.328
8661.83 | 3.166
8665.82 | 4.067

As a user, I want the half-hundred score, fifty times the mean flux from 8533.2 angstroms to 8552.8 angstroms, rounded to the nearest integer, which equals 200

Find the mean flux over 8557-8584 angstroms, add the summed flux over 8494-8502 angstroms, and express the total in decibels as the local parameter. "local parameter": 11.0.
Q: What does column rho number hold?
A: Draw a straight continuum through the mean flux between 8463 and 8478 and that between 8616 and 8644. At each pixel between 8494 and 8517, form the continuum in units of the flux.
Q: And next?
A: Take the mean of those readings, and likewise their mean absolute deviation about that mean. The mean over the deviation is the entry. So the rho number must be 23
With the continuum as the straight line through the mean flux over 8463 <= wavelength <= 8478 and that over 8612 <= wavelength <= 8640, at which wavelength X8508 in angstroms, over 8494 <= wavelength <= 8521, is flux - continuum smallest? 8499.82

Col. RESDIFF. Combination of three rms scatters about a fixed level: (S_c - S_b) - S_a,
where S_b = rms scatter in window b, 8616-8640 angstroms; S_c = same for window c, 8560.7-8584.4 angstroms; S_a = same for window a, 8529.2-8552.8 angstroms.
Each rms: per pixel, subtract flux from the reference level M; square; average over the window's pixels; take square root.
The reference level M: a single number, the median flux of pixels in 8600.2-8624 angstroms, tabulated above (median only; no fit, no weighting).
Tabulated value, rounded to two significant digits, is -0.66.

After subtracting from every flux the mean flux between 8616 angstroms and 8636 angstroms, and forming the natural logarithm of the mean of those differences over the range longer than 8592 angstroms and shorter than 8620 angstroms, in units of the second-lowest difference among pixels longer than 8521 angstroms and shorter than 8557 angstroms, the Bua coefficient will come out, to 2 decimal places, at -2.95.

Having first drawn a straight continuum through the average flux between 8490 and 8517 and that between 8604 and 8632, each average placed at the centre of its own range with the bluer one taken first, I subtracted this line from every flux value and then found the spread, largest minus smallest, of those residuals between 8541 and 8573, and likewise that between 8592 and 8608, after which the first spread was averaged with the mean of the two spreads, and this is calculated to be 1.0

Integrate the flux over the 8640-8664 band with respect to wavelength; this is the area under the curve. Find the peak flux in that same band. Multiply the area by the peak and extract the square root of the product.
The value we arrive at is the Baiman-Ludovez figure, 21.7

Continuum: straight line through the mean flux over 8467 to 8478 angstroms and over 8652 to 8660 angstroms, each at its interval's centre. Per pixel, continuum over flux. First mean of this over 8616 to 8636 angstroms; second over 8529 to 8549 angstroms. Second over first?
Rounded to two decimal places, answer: 1.17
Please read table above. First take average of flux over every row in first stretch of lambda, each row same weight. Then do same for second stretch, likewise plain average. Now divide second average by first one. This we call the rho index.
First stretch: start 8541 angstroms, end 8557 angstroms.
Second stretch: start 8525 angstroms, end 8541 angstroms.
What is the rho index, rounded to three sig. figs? 1.05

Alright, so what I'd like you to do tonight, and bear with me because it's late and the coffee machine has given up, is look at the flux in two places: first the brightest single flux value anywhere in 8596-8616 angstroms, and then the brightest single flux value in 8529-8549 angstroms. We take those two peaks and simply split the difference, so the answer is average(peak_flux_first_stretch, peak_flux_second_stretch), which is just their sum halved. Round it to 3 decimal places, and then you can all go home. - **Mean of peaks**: 4.510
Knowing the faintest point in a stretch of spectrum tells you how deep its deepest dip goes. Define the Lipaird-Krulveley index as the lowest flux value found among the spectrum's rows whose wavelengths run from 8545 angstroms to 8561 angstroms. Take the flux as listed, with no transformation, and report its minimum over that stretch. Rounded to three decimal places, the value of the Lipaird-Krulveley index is 4.160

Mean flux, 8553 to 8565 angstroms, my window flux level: 4.52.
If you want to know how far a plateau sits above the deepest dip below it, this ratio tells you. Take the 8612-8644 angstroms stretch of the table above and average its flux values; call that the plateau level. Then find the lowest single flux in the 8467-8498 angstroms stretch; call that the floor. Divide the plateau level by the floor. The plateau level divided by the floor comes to 1.13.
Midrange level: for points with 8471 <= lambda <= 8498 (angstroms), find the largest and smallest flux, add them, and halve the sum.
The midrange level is 4.3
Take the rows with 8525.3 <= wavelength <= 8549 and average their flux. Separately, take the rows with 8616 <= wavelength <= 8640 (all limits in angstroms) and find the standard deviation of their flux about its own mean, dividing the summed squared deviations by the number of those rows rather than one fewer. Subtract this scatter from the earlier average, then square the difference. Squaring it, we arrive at 16.2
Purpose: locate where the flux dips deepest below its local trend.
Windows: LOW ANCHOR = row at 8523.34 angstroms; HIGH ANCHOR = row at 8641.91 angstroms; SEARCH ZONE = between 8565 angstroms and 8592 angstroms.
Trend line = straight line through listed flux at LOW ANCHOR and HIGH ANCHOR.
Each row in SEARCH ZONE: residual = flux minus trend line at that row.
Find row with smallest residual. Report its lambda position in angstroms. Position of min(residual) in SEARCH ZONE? 8582.42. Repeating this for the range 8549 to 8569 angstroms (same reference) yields 8550.86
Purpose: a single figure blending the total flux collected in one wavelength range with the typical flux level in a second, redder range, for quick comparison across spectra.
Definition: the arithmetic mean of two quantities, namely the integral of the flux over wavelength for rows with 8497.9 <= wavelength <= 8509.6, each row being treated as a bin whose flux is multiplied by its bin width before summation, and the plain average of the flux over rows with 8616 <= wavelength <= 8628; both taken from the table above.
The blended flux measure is 28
